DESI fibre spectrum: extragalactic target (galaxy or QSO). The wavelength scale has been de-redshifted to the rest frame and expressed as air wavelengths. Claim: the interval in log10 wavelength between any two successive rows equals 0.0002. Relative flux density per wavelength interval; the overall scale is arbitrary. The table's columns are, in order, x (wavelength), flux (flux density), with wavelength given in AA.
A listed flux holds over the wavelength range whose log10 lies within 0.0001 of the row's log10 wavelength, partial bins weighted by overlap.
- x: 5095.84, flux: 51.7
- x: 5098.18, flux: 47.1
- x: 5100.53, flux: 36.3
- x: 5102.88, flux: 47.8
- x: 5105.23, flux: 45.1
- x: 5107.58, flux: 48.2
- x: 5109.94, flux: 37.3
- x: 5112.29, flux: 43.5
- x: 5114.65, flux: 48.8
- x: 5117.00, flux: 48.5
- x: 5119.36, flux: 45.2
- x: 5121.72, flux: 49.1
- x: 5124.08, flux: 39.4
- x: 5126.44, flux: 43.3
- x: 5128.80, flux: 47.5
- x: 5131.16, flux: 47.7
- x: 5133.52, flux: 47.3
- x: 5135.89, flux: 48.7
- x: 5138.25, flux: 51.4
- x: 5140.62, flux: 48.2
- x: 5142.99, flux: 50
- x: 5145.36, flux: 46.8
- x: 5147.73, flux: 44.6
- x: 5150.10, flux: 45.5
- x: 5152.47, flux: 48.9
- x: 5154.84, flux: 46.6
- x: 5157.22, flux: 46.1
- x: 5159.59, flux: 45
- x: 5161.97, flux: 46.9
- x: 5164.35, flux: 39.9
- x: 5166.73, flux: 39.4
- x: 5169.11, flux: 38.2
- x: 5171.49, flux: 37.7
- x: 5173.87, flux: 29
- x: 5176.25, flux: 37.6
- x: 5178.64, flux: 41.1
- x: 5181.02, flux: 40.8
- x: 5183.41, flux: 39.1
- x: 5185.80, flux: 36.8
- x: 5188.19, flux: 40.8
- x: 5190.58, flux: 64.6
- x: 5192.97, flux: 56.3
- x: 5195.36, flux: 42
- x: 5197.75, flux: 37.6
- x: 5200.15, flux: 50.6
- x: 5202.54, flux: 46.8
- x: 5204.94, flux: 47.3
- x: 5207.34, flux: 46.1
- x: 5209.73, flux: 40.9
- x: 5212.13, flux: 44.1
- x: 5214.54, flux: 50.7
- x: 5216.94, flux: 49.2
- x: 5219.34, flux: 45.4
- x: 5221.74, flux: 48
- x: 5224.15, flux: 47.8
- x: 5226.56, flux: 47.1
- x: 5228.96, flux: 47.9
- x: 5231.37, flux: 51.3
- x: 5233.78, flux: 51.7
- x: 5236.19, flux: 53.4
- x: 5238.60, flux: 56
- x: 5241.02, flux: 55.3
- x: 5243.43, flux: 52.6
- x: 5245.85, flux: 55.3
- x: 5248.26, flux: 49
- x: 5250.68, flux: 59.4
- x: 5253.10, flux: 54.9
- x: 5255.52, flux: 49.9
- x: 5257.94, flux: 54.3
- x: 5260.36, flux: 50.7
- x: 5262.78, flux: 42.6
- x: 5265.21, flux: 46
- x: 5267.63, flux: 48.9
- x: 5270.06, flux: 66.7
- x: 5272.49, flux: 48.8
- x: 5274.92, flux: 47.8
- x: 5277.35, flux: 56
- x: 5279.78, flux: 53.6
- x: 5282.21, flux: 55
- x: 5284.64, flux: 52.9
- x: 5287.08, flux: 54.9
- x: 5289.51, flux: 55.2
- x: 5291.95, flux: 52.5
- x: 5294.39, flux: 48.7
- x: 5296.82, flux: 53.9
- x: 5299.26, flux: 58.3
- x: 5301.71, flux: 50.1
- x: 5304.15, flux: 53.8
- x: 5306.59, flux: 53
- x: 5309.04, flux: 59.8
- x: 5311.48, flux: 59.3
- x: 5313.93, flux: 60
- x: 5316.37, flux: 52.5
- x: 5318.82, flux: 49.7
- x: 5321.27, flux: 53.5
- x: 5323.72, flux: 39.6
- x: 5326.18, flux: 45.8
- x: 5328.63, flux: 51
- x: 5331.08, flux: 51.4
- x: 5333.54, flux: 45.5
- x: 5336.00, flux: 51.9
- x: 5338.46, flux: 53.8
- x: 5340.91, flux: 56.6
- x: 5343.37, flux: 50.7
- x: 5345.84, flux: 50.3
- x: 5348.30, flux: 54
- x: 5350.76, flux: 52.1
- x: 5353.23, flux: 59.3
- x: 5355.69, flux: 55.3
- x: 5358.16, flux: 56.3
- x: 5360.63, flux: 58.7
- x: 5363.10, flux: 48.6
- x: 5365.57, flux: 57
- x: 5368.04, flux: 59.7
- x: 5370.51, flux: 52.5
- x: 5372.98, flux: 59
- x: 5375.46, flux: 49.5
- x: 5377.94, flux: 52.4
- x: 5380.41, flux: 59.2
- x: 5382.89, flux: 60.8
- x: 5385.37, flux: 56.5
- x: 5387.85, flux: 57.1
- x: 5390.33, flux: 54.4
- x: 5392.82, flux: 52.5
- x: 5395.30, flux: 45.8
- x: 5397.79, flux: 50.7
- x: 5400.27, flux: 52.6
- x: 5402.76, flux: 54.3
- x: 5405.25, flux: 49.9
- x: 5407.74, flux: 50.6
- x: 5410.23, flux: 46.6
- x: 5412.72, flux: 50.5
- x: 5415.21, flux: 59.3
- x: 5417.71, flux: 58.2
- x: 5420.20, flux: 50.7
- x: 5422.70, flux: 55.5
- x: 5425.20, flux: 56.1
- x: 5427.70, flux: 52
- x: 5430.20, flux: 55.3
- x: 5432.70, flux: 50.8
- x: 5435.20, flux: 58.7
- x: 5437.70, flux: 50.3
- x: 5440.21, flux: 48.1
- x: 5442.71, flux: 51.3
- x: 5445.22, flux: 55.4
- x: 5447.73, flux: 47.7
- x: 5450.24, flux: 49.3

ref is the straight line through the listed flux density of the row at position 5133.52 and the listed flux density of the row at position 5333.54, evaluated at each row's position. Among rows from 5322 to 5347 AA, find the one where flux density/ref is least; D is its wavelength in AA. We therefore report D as 5323.72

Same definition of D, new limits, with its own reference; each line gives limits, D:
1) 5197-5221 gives 5197.75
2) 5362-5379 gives 5363.10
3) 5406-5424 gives 5410.23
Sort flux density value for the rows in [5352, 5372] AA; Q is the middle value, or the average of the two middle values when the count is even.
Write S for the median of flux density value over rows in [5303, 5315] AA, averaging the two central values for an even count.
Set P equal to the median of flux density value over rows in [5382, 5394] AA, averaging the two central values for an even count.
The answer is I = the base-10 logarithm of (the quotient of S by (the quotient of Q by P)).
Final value 1.77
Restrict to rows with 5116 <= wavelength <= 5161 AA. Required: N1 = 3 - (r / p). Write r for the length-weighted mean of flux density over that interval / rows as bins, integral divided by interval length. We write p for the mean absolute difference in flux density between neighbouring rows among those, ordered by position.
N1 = -14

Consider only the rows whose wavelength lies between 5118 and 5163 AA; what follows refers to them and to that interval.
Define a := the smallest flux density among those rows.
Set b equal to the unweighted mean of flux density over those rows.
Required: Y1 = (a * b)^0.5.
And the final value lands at 43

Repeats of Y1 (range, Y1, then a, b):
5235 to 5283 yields 47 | 42.6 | 52.8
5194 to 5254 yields 43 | 37.6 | 49.2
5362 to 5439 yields 50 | 45.8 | 53.8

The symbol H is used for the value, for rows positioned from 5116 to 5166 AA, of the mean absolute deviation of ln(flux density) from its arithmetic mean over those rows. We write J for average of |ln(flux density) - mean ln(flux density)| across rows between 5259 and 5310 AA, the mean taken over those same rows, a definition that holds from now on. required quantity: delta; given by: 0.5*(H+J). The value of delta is 0.060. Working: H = 0.048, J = 0.071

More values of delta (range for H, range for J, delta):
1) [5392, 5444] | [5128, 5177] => 0.080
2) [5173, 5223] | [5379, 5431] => 0.096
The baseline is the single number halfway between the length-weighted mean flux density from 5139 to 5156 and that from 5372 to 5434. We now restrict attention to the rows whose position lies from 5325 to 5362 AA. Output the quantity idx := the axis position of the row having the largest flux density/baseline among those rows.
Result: 5353.23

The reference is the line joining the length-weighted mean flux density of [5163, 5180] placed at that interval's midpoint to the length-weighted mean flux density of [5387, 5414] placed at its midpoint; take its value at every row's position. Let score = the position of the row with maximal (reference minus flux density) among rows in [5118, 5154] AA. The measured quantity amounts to 5124.08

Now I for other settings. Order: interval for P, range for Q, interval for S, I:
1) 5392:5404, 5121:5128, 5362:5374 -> 1.84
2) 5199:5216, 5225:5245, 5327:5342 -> 1.67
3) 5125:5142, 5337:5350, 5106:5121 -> 1.62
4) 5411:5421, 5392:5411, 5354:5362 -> 1.78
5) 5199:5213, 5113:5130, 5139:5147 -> 1.67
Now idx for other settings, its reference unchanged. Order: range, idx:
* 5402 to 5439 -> 5415.21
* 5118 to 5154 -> 5138.25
